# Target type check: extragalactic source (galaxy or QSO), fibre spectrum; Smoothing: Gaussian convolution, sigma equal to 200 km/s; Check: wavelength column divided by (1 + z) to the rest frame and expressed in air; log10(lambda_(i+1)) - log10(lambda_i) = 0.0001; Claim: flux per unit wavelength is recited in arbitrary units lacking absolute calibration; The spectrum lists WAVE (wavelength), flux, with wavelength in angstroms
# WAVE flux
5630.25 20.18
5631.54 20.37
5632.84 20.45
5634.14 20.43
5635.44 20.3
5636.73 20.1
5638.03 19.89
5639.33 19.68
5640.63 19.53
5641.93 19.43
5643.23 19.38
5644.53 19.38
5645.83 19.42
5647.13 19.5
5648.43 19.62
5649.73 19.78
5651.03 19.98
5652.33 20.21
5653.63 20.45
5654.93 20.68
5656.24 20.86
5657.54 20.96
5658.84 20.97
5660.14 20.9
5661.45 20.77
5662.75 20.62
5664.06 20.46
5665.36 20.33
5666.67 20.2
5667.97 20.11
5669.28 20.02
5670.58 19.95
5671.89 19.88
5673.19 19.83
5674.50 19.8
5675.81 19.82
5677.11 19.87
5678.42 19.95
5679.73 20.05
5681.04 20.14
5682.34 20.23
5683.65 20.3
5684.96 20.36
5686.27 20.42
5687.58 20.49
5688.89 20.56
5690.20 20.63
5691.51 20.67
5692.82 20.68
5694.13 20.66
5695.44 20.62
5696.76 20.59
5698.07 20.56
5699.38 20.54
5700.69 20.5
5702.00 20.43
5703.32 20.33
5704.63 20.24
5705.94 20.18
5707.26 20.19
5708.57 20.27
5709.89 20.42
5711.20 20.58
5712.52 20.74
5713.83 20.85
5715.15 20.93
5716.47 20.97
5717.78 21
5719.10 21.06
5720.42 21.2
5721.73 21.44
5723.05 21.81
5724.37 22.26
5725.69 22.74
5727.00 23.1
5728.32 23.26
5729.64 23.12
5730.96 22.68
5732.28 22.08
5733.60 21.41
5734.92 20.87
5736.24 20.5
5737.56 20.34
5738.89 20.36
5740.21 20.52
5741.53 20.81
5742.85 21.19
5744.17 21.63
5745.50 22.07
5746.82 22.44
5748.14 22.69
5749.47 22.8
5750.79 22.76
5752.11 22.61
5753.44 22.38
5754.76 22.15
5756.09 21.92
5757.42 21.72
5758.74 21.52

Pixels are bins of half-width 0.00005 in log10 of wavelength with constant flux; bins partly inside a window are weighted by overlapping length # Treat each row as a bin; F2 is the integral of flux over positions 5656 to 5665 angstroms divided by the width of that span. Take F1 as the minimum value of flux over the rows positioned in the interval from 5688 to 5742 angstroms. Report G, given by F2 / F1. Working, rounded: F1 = 20.18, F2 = 20.8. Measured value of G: 1.03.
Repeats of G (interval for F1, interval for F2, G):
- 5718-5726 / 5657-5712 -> 0.97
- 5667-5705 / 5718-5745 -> 1.09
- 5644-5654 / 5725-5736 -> 1.15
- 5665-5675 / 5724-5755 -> 1.11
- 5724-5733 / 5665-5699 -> 0.92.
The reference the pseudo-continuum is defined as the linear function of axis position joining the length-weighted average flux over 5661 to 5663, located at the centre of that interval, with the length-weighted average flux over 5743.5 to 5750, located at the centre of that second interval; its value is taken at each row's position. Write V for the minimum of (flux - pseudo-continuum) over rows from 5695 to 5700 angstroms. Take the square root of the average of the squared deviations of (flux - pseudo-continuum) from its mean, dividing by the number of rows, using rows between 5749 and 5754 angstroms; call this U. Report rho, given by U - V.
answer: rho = 1.1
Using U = 0.191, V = -0.89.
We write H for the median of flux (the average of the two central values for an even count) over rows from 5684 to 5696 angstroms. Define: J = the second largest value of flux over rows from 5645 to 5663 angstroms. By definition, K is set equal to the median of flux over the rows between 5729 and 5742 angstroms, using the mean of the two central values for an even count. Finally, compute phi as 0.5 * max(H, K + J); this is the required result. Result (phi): 20.9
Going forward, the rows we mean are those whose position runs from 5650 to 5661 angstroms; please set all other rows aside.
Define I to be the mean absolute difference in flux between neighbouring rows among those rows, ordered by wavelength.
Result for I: 0.151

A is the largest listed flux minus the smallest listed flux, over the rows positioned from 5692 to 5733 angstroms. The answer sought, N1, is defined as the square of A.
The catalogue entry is 9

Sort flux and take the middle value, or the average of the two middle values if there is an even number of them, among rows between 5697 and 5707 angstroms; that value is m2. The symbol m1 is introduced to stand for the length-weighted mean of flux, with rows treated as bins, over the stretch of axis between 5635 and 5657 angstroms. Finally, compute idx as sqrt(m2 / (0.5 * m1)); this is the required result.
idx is 1.43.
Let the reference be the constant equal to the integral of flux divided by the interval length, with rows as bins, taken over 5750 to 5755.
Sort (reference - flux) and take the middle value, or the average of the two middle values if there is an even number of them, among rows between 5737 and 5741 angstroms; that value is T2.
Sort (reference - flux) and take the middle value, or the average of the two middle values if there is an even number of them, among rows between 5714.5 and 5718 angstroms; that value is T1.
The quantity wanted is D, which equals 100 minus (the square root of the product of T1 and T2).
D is 98.14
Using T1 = 1.6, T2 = 2.19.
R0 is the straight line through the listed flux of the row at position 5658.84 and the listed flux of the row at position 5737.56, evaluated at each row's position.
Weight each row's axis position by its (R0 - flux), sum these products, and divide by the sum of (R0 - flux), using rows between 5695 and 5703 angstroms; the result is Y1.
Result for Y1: 5699.6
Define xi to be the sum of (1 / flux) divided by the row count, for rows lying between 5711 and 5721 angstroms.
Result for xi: 0.0478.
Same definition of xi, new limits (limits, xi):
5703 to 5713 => 0.0491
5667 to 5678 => 0.0502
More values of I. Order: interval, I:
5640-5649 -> 0.065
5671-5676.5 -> 0.033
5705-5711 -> 0.080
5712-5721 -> 0.077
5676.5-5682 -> 0.090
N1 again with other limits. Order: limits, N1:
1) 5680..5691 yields 0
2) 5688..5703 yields 0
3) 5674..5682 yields 0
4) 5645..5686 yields 2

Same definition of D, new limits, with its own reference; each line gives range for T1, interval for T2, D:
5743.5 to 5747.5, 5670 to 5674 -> 98.87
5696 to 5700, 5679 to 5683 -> 97.81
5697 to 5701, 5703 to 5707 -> 97.85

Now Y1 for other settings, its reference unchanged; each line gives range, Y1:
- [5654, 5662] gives 5657.3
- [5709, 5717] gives 5715.4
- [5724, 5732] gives 5727.8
